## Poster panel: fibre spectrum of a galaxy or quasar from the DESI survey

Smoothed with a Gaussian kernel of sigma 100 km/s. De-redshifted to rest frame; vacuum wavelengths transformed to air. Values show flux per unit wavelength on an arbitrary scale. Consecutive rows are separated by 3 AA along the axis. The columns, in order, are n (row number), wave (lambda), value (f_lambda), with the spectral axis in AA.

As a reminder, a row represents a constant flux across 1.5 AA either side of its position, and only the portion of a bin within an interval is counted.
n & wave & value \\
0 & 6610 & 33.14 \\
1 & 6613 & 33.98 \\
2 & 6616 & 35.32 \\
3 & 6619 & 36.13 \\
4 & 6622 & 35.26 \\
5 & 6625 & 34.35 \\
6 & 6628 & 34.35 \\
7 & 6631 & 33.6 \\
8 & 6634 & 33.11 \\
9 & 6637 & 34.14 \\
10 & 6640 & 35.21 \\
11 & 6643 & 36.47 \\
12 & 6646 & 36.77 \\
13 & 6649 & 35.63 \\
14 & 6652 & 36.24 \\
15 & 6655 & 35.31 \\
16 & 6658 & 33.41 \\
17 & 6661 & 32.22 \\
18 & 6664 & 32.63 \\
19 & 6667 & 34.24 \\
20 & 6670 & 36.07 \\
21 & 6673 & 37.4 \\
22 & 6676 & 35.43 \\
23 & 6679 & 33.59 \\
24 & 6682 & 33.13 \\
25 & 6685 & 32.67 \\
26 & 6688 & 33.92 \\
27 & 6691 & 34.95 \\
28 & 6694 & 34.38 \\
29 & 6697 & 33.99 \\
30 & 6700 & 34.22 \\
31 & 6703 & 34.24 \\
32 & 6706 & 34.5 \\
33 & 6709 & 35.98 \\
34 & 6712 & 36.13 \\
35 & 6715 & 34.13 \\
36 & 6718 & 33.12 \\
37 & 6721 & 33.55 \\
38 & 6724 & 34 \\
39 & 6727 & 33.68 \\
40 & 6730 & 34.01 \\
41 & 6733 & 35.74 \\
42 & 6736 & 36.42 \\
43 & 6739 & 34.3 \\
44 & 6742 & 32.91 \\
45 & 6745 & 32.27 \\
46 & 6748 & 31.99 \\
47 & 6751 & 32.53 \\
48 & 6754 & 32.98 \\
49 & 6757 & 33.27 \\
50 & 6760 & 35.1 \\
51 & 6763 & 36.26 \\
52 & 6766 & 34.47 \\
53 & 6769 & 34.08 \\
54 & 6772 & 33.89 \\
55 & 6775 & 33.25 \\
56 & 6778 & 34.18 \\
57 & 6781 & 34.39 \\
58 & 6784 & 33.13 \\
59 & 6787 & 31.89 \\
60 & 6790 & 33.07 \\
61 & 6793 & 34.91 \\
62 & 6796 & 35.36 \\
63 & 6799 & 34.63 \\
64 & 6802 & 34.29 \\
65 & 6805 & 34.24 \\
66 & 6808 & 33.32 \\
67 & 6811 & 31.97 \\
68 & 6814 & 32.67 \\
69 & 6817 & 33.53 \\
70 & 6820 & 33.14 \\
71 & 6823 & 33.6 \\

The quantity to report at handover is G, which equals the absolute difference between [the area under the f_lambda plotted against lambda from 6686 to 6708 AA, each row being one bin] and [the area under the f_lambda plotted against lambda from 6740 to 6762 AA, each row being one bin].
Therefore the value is 26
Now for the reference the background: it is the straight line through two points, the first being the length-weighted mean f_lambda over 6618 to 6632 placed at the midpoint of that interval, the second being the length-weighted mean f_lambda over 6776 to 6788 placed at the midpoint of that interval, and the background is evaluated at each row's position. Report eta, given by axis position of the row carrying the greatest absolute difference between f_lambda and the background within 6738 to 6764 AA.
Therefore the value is 6763 AA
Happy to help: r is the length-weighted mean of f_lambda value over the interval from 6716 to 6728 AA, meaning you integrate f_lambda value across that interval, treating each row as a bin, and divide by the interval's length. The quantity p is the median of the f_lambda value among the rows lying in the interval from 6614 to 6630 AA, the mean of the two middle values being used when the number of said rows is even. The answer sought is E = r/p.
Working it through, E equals 0.95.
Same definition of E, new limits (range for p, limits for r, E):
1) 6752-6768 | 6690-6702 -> 1.00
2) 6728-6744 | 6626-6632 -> 0.99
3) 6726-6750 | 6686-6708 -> 1.01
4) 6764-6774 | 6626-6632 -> 1.00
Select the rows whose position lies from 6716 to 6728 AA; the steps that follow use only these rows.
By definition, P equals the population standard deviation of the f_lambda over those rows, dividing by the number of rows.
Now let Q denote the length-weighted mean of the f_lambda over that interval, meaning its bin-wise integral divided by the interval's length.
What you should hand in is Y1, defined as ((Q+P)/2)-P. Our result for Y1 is 16.6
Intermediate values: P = 0.32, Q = 33.6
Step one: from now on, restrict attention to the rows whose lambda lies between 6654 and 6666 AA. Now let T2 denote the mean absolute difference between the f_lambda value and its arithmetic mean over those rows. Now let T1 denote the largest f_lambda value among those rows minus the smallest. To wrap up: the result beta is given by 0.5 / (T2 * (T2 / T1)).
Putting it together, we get 1.7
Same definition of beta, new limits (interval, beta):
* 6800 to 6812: 1.8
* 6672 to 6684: 0.9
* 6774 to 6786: 2.1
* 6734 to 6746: 1.1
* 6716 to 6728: 6.9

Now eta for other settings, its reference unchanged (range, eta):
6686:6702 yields 6691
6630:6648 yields 6646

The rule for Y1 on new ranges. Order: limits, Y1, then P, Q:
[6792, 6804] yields 17.2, 0.39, 34.8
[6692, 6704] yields 17.0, 0.14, 34.2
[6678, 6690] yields 16.5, 0.47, 33.4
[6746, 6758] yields 16.1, 0.48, 32.7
